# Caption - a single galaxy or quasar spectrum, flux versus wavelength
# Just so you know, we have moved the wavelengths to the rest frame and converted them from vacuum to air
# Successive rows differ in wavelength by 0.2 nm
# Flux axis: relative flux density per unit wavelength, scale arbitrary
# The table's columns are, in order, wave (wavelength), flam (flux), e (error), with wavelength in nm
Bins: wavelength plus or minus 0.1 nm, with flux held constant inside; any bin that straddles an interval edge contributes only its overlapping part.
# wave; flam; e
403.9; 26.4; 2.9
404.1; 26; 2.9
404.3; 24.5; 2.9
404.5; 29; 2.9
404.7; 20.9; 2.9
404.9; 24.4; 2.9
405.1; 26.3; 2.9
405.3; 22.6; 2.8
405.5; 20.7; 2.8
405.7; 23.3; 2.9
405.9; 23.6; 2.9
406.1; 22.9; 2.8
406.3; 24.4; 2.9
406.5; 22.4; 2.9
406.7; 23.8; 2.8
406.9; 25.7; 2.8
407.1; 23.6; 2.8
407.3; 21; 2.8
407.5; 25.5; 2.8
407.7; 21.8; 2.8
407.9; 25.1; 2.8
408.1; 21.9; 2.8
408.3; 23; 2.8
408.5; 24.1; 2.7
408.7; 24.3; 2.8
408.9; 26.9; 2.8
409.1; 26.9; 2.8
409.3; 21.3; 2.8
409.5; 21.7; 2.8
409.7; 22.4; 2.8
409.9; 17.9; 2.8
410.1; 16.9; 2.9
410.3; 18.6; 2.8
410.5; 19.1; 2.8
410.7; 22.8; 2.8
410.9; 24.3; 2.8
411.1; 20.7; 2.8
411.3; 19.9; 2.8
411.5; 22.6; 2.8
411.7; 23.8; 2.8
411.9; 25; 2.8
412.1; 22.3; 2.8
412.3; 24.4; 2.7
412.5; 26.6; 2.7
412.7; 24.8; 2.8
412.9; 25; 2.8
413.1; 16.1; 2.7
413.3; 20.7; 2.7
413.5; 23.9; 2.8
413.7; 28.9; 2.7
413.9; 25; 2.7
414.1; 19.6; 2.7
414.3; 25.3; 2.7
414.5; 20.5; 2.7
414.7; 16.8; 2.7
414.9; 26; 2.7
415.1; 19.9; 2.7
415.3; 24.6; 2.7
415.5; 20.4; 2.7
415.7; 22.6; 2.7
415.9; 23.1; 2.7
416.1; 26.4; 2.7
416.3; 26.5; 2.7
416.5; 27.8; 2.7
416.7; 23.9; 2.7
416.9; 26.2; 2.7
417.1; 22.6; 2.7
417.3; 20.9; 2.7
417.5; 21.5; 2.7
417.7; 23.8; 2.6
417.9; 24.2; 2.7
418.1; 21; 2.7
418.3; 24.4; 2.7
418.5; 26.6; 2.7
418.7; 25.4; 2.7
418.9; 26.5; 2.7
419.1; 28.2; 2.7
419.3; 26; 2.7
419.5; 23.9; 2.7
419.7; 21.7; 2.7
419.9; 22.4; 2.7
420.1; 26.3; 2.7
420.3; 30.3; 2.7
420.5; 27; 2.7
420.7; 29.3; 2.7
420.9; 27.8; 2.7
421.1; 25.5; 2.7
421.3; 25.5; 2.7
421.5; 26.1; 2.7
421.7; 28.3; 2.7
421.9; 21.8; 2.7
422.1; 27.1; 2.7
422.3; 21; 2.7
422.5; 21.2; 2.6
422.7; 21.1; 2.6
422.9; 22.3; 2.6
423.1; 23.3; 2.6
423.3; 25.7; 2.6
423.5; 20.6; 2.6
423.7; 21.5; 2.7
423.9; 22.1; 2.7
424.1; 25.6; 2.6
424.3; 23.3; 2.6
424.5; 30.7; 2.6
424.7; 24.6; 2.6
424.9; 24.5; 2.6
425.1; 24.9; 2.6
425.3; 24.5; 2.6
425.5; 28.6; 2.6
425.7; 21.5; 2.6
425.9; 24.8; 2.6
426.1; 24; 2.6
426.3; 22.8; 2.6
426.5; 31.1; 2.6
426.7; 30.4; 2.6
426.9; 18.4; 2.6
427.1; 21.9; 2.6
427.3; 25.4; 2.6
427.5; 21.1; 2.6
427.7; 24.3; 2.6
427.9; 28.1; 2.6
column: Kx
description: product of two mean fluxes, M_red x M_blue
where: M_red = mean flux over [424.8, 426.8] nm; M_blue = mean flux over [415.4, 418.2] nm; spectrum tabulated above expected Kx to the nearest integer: 608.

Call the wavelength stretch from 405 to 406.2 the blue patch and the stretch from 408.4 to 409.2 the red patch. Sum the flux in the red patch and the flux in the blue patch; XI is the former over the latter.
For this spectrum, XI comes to 0.7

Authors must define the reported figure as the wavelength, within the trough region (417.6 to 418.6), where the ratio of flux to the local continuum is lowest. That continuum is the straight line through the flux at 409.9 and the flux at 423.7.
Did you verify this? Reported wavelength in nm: 418.1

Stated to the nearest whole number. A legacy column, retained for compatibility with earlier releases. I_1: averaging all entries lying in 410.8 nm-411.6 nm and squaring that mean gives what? 479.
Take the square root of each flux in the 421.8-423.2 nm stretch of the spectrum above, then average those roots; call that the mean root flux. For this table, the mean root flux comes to 4.74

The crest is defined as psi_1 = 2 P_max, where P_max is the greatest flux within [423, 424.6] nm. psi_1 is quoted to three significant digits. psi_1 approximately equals 61.4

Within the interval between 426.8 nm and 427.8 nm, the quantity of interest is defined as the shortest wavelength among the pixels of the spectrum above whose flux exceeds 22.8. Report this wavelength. 427.3 nm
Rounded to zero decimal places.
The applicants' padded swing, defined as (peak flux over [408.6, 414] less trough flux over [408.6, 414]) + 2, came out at 15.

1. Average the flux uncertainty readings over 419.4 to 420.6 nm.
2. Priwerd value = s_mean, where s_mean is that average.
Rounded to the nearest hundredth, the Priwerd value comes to 2.70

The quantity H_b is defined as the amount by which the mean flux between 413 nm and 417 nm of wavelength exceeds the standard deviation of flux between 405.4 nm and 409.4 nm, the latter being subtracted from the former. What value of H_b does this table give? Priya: 21.4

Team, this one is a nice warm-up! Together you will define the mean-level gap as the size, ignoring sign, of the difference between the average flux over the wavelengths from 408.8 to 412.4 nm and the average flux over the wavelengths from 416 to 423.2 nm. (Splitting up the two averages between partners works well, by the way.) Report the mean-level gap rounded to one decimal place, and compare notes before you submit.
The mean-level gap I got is 2.7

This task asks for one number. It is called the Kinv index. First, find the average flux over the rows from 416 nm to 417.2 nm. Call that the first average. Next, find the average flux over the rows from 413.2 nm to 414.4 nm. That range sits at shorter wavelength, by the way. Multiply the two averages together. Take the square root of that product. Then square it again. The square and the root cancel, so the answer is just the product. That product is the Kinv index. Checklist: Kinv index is 611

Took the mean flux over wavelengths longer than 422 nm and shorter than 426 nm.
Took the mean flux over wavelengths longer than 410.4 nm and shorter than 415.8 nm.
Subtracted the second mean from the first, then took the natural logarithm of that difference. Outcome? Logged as 0.26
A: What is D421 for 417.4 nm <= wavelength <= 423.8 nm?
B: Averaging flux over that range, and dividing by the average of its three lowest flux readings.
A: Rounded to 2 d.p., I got 1.18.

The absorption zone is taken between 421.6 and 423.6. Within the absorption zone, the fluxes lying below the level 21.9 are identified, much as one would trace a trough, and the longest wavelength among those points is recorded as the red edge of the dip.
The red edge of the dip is 423.5 nm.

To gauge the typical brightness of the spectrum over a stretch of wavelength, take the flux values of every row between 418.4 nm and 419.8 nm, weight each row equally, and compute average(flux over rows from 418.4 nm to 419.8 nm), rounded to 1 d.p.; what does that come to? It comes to 25.5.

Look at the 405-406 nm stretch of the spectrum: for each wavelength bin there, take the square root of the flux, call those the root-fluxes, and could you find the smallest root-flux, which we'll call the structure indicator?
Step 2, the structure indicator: 4.55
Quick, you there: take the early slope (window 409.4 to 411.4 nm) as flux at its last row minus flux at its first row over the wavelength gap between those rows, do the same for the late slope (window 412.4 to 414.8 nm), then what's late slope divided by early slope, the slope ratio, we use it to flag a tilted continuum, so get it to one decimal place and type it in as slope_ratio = 4.5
